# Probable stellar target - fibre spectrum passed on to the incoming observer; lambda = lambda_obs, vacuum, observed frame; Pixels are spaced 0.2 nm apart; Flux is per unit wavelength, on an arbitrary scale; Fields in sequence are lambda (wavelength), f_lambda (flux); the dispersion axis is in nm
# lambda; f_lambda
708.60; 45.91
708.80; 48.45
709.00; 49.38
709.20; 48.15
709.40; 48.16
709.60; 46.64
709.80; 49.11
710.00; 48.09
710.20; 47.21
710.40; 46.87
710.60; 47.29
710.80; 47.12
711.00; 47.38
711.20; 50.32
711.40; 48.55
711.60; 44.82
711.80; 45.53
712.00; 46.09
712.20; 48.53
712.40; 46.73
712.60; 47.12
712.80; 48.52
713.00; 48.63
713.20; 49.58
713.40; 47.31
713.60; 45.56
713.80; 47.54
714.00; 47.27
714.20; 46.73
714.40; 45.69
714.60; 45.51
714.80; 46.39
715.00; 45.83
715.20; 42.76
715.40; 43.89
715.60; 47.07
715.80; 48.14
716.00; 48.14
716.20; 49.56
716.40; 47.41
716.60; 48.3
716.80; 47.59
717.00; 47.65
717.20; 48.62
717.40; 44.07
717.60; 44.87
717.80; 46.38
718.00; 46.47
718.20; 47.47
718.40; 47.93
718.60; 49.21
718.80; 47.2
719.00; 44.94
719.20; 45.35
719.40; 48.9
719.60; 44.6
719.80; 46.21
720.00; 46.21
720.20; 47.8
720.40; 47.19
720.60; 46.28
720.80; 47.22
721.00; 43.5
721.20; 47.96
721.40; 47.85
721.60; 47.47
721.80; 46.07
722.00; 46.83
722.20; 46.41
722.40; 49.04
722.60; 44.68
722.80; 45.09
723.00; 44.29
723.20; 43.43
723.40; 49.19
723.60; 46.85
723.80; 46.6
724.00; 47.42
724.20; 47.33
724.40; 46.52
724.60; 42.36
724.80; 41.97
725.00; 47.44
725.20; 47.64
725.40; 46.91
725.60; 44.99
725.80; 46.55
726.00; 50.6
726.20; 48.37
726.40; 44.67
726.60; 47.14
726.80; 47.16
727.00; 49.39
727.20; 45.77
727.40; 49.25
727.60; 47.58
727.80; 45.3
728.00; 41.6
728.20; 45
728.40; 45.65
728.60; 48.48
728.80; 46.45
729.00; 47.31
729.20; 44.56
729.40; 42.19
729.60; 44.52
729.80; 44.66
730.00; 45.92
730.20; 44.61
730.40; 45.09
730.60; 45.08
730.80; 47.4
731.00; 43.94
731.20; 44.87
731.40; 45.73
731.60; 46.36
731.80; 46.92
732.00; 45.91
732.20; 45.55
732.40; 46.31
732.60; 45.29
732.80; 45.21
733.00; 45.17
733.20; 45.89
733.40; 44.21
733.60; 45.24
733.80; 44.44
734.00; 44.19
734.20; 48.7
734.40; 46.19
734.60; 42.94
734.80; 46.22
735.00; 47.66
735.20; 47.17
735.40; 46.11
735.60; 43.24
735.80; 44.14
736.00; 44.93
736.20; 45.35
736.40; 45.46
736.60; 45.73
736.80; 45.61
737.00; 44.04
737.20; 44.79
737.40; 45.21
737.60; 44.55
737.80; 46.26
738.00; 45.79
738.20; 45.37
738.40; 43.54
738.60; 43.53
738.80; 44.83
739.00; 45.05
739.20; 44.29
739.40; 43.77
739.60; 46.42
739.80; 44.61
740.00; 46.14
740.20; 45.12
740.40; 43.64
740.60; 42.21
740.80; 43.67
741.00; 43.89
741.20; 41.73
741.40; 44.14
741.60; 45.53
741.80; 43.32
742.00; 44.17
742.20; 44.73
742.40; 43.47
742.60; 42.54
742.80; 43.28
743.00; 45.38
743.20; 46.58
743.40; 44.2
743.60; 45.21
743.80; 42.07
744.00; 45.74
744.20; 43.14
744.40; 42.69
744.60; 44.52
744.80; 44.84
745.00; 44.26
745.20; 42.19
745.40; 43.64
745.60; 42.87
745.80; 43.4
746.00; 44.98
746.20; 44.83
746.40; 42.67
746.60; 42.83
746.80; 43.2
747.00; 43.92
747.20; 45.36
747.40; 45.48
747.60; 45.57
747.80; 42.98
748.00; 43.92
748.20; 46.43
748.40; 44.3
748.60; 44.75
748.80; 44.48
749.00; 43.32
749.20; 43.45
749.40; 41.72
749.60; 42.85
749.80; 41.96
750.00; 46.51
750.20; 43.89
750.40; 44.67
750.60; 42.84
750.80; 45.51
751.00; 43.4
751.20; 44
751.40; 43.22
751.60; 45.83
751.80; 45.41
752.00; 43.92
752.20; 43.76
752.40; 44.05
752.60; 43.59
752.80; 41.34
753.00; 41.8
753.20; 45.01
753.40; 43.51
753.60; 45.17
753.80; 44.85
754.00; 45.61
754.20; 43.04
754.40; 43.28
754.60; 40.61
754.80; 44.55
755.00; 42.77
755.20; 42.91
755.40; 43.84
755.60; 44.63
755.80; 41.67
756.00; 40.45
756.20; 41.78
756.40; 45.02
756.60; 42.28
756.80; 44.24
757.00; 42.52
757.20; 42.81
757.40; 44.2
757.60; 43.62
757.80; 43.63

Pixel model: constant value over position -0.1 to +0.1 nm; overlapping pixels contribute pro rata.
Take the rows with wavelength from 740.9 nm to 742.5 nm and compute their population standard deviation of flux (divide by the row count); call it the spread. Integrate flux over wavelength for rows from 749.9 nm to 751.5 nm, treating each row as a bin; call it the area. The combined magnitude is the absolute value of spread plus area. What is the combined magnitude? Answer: 71.9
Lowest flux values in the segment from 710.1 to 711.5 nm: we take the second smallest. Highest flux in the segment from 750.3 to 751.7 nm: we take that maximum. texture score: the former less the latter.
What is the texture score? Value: 1.3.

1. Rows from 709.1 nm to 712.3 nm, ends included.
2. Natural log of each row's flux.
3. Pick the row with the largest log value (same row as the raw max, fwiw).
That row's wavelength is 711.20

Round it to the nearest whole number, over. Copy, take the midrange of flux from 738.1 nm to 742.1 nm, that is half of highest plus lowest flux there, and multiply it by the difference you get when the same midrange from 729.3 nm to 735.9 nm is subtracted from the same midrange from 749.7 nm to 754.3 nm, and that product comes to -67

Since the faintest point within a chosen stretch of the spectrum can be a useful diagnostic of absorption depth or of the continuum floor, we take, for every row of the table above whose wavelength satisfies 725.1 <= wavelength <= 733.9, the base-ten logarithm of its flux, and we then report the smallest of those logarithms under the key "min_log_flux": 1.62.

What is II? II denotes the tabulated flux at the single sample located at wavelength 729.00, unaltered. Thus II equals 47.31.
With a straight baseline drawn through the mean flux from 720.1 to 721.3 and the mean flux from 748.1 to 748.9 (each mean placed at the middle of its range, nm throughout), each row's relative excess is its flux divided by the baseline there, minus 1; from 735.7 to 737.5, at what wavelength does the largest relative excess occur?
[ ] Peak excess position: 736.60 nm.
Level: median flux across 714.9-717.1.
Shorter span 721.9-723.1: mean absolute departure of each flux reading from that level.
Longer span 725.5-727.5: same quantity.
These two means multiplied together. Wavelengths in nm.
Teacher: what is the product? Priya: 3.3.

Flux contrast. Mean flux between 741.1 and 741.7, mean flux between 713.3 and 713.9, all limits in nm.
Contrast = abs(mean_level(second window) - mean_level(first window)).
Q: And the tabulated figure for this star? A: 3.0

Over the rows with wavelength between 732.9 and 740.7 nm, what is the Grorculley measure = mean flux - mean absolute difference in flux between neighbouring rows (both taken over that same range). 43.8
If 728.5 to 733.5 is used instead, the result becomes 44.3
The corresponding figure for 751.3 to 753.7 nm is 42.6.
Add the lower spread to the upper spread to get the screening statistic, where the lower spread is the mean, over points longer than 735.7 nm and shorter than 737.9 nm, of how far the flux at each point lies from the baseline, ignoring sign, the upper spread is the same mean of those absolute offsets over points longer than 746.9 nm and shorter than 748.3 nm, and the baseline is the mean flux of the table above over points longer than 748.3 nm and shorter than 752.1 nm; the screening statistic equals 2.2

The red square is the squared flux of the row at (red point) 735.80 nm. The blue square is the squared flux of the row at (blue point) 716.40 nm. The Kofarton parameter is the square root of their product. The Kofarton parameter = 2093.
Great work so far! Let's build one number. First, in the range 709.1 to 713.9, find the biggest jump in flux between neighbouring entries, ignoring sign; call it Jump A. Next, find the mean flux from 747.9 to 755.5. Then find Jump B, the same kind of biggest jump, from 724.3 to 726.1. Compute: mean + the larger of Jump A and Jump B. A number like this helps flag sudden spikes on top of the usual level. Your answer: 49.3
